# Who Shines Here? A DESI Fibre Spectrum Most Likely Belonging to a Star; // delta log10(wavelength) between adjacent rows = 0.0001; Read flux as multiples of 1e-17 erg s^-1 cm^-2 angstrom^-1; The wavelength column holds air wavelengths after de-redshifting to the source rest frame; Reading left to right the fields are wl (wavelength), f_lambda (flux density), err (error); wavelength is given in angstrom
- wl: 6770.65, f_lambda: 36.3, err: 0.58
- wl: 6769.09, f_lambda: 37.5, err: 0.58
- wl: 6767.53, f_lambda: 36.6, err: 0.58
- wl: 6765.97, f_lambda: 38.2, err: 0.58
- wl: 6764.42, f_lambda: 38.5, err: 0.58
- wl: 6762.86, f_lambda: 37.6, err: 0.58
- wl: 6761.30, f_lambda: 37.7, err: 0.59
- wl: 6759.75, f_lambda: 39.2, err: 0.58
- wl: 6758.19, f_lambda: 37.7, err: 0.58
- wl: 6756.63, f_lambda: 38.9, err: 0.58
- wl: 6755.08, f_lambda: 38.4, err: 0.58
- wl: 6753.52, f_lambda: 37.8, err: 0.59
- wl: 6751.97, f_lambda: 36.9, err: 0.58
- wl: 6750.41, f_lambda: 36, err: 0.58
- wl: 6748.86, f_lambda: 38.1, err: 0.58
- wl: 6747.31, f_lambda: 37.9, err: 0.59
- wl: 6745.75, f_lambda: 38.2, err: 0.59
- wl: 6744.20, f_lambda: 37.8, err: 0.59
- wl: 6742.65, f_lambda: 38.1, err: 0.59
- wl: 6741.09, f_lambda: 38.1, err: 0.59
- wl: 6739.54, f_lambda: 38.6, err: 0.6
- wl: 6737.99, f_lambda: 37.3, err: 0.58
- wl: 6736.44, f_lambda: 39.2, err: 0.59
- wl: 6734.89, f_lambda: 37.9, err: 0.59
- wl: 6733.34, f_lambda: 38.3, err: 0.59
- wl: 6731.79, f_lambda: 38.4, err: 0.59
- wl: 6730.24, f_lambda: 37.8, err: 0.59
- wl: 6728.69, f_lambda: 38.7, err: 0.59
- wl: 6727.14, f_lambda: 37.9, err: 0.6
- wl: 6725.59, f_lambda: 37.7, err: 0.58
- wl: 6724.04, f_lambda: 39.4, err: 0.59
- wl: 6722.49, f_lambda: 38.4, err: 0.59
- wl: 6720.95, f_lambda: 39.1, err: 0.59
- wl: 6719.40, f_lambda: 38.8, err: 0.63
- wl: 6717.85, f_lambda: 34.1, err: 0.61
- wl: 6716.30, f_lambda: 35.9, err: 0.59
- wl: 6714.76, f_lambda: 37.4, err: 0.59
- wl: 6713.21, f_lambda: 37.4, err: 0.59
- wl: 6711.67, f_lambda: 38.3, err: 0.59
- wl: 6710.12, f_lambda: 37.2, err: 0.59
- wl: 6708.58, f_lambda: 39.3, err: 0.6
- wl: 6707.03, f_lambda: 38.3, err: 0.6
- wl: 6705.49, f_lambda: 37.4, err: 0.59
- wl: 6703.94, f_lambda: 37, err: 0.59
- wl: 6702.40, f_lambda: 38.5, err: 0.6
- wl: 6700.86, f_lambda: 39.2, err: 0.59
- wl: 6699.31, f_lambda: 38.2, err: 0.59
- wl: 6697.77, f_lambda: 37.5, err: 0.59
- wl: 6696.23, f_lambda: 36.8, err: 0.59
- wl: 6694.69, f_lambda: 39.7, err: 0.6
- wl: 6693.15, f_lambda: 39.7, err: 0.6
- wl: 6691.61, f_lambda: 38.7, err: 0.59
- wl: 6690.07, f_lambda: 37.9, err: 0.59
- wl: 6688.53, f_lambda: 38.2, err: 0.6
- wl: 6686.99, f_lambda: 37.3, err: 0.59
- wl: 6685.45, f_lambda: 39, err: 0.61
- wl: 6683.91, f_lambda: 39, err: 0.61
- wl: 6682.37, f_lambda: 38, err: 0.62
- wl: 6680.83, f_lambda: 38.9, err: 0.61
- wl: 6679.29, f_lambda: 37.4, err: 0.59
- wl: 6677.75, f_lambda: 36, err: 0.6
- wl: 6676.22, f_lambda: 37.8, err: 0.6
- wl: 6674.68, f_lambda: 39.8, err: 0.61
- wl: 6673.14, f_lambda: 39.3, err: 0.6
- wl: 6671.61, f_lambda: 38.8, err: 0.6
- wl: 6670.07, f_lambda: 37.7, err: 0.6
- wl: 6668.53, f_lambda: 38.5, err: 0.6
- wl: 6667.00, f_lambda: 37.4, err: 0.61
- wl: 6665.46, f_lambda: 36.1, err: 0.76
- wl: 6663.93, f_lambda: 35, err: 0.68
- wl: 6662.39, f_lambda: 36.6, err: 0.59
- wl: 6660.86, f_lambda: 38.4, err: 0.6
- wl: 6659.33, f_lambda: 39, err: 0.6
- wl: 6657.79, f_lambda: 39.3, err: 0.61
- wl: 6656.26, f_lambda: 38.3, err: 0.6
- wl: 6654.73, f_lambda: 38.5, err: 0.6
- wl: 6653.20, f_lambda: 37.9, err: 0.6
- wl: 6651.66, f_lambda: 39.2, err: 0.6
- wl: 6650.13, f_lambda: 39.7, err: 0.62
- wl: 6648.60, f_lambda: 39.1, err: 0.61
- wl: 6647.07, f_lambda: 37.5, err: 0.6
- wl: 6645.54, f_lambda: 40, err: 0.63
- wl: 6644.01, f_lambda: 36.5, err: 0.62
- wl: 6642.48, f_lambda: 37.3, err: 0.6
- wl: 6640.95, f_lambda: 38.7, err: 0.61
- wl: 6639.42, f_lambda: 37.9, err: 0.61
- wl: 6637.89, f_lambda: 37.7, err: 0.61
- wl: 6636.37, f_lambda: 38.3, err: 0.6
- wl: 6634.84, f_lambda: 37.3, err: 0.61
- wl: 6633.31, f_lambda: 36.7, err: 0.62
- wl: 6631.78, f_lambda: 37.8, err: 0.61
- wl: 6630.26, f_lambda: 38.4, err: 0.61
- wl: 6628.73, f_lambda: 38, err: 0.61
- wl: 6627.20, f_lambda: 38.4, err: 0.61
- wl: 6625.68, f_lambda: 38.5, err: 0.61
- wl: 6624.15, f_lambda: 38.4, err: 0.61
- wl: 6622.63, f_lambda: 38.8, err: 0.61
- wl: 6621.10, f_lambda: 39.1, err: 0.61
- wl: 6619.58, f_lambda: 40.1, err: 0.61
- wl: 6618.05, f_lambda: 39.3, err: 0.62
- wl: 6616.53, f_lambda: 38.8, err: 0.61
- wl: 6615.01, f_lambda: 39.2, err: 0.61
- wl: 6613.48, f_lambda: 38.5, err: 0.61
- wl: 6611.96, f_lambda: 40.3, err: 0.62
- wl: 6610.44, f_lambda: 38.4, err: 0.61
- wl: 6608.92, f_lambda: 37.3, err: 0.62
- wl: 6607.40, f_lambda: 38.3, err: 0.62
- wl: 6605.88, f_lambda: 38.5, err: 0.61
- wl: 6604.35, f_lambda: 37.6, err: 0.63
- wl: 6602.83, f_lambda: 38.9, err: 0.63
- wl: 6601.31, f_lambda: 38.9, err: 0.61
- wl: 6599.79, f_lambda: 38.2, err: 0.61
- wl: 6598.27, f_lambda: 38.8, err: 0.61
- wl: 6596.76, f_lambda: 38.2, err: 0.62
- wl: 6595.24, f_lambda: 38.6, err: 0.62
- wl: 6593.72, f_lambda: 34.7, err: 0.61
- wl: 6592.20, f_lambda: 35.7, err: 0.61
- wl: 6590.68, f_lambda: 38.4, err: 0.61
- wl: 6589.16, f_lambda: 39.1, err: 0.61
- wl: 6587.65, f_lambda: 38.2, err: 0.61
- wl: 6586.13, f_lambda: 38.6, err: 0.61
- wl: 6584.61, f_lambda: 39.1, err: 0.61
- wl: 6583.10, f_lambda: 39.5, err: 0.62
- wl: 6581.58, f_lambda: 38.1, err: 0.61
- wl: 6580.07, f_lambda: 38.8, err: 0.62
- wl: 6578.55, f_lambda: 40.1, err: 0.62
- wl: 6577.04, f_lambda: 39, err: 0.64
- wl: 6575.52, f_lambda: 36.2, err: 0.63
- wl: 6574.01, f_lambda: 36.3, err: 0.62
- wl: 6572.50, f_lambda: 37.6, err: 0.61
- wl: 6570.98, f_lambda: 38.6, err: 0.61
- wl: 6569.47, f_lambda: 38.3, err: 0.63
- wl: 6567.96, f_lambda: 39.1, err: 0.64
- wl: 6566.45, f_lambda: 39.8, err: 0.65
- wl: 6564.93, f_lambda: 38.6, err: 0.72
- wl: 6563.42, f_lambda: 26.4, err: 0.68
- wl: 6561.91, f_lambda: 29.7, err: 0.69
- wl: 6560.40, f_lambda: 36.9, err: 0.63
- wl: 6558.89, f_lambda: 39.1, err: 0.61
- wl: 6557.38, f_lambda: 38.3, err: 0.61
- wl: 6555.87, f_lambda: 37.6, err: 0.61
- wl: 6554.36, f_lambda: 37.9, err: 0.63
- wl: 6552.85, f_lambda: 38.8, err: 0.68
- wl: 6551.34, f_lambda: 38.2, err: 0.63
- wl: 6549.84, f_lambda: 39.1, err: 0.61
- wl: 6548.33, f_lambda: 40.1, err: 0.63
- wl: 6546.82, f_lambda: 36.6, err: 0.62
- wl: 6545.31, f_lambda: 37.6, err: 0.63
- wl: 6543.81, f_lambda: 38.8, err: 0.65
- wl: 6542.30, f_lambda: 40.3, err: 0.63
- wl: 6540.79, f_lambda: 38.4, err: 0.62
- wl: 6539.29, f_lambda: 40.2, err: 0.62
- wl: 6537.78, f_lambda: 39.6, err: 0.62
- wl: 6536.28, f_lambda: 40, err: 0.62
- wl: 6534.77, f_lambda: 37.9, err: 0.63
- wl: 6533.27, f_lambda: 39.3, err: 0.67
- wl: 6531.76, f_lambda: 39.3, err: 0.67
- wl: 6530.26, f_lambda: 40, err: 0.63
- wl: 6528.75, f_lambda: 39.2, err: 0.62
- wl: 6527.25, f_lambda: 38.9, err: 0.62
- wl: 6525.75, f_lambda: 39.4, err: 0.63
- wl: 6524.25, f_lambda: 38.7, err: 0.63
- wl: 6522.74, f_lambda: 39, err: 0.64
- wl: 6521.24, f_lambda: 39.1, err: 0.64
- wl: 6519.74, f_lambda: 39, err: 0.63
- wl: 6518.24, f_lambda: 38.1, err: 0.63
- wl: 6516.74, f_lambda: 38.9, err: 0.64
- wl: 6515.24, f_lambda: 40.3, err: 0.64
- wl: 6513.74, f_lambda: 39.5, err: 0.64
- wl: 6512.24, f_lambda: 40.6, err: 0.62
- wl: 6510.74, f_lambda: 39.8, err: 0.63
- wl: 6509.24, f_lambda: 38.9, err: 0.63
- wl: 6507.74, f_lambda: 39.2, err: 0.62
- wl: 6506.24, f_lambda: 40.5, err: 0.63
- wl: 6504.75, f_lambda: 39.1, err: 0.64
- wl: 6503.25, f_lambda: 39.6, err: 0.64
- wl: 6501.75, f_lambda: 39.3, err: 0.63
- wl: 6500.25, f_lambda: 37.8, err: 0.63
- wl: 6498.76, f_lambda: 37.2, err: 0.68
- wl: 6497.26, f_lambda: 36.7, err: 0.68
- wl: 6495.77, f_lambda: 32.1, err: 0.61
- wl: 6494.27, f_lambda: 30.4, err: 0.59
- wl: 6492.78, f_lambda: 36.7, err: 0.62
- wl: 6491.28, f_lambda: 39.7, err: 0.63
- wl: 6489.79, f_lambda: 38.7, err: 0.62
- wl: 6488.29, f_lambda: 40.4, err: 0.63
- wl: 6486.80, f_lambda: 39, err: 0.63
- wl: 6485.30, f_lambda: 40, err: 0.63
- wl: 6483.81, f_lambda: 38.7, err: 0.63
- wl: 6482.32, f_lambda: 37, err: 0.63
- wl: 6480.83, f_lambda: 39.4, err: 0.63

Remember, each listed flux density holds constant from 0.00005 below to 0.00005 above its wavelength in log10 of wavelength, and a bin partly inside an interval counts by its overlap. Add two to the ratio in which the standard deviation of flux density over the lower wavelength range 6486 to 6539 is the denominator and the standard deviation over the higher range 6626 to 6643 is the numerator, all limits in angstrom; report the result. 2.28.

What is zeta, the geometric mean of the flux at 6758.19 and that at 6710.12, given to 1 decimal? 37.4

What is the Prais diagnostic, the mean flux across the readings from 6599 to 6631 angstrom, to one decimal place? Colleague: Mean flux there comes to 38.7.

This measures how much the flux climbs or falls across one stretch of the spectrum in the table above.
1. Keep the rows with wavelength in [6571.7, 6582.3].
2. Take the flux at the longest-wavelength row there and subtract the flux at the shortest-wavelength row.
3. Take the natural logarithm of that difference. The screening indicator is -0.7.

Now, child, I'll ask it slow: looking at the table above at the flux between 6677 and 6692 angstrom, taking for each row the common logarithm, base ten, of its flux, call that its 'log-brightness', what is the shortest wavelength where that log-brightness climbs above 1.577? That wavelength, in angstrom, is 6680.83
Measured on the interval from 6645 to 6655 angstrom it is 6645.54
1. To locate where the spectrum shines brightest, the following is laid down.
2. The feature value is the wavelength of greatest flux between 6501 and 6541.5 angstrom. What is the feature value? 6512.24 angstrom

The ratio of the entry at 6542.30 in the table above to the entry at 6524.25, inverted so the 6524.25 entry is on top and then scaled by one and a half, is 1.440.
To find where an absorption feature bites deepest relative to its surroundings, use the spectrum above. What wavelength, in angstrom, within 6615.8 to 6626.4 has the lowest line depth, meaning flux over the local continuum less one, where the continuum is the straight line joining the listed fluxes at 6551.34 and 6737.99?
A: 6624.15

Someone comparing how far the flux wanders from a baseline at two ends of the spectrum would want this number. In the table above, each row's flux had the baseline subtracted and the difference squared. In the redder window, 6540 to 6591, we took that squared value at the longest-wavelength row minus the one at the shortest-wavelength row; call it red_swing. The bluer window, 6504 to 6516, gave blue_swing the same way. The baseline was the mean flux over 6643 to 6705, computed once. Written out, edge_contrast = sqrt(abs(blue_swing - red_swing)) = 1.91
